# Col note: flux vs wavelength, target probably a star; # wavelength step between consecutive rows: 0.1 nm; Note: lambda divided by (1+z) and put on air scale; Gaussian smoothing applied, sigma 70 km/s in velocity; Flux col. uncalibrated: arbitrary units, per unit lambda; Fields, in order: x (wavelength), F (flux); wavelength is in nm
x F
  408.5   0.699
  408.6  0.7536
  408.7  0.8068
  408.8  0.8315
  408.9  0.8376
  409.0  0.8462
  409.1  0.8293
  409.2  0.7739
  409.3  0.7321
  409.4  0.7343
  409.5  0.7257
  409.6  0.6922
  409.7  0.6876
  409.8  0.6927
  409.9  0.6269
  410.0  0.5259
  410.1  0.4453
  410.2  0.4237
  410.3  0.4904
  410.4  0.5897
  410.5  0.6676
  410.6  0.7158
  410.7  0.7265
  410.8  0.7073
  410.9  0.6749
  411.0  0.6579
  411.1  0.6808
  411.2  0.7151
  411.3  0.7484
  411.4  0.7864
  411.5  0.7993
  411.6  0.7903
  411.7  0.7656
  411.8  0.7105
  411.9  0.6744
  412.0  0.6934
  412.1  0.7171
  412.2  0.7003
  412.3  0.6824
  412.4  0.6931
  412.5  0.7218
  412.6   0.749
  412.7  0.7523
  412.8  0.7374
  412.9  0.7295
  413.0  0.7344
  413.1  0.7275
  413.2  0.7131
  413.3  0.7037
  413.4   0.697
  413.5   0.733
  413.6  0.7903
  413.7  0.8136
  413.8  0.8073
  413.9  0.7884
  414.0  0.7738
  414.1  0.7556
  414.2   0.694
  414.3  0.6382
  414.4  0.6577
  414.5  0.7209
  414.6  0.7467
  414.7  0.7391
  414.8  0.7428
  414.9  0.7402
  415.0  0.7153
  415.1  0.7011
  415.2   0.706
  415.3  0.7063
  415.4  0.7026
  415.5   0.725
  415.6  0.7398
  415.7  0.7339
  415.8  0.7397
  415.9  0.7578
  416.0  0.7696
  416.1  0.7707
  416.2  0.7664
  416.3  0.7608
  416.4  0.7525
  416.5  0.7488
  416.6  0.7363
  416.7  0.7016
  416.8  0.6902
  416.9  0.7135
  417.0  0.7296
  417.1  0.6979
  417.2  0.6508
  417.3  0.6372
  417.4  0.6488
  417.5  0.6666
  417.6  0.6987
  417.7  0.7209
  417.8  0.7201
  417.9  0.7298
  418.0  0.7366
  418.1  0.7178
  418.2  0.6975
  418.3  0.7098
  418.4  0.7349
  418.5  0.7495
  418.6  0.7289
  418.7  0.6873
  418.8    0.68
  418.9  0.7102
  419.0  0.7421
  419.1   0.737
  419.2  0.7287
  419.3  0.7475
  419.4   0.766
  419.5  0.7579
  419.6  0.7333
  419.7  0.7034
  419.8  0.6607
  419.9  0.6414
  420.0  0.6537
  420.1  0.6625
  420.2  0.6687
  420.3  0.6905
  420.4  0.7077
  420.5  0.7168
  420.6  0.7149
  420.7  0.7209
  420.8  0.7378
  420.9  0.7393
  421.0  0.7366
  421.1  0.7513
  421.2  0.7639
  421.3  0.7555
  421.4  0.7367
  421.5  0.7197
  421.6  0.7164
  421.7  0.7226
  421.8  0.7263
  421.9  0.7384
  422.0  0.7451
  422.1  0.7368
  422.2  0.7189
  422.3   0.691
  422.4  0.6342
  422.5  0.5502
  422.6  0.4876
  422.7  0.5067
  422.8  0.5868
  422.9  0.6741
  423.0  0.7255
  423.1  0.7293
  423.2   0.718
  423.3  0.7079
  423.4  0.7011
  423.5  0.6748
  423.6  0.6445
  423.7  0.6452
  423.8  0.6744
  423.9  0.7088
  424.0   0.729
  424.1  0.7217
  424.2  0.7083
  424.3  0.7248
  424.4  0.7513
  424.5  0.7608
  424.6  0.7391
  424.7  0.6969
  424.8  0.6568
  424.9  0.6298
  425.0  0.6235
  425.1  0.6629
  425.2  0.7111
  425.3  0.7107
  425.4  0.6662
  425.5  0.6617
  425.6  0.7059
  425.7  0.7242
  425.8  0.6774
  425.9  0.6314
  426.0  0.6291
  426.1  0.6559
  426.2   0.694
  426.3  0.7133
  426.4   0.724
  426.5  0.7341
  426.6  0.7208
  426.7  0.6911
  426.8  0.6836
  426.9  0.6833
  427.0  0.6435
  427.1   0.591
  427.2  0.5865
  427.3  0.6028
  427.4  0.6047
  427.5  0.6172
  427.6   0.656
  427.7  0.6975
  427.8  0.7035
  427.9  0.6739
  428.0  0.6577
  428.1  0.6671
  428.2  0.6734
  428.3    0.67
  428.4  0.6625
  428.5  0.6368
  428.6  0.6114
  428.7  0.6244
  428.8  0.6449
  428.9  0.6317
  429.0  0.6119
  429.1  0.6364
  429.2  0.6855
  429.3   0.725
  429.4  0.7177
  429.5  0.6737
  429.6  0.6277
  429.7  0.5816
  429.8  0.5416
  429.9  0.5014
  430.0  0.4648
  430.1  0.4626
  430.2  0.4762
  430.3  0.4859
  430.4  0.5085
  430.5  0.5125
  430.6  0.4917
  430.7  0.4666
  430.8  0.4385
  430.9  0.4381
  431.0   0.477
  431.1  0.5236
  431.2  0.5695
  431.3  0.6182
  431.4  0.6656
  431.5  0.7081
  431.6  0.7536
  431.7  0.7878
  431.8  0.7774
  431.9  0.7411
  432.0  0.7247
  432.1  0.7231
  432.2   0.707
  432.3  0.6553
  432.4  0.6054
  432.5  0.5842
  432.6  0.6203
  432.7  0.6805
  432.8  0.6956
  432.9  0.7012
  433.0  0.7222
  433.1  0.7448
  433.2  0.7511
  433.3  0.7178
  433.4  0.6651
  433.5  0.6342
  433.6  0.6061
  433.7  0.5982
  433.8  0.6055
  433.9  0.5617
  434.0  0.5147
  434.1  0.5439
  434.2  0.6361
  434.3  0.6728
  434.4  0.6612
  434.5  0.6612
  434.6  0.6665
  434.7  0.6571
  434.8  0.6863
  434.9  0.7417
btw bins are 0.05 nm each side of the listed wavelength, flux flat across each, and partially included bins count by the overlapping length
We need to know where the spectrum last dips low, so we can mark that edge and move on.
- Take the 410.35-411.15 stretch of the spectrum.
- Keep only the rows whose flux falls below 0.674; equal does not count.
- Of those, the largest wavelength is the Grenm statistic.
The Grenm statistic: 411.0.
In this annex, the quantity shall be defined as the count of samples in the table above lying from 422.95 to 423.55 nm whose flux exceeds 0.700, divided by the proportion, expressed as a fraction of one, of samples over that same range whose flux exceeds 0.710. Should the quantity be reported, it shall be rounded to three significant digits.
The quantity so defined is 10.0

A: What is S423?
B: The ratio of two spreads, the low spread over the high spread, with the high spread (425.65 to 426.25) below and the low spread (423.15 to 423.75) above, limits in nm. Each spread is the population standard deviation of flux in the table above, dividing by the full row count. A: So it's 0.86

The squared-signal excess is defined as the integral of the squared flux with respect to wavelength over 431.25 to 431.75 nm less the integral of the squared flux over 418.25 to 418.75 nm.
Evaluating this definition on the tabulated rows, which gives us -0.01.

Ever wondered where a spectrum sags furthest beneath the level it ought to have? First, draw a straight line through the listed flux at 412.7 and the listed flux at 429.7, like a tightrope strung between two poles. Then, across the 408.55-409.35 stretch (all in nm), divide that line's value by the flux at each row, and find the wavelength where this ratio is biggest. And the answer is 409.3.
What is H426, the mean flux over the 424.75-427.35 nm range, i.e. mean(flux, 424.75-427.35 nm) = 0.67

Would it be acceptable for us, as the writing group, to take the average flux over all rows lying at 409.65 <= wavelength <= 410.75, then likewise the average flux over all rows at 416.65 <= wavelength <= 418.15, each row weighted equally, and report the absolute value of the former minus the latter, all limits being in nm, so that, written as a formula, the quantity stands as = 0.10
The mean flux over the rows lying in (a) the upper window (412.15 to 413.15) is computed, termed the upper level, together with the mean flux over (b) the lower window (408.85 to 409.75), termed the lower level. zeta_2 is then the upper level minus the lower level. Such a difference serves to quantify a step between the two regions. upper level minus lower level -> -0.039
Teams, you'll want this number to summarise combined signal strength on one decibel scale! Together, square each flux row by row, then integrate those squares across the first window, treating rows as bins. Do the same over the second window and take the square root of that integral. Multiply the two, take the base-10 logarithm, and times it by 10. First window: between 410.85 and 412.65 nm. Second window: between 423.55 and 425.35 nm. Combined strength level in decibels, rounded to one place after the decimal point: -0.6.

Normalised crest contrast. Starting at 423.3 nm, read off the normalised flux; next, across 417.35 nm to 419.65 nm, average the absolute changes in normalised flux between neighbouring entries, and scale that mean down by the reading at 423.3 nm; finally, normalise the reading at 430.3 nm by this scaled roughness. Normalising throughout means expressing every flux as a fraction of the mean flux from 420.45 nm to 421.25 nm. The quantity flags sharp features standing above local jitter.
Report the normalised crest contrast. 26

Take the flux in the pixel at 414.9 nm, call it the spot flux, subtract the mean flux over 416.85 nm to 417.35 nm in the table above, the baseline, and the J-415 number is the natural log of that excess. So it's -2.91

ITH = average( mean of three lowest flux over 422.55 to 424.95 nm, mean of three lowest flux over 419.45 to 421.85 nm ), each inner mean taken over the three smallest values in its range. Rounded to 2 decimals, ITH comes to 0.59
